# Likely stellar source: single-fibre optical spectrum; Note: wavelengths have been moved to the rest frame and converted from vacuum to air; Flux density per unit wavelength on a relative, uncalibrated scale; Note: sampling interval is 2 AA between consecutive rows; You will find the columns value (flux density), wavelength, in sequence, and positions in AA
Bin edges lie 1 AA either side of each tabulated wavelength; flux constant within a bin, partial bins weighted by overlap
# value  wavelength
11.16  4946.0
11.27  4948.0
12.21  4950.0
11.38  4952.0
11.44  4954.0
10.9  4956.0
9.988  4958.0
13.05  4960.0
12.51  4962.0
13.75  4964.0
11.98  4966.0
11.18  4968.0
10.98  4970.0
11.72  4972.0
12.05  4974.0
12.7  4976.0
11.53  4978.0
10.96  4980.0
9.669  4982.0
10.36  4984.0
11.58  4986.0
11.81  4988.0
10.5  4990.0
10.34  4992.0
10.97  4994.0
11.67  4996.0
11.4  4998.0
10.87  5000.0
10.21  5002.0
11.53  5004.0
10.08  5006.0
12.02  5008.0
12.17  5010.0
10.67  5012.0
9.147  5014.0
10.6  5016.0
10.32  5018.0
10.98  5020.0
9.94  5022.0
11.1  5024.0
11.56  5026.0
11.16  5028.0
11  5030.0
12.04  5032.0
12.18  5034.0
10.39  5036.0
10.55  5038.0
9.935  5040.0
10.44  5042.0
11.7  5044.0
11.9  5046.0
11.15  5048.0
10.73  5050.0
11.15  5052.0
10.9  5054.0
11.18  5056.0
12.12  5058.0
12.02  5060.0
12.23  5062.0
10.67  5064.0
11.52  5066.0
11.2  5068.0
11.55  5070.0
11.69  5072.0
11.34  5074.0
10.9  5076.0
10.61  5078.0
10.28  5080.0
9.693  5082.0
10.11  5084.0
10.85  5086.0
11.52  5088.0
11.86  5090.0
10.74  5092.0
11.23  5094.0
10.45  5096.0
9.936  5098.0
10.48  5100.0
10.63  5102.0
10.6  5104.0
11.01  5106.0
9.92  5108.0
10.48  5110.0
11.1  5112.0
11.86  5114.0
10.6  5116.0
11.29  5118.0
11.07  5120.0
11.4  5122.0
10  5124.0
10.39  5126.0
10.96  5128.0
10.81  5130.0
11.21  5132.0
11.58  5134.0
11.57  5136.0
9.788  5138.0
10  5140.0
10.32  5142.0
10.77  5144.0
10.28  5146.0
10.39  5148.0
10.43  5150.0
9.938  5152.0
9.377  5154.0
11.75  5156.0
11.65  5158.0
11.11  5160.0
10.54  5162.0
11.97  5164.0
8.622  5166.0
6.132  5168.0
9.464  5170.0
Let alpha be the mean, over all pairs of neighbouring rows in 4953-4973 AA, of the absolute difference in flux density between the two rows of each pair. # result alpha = 1.1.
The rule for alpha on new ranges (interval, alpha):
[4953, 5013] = 0.9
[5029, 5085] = 0.5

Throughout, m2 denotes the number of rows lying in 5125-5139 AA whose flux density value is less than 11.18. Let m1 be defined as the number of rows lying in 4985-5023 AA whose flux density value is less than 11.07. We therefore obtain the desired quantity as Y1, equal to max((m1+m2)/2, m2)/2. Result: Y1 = 4.0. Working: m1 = 12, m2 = 4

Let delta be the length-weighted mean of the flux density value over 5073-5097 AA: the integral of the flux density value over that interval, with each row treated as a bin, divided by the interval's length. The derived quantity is 10.8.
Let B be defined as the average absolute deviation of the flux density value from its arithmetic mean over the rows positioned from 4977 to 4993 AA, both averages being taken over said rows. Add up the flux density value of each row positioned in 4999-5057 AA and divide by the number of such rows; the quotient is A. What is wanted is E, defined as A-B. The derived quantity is 10.3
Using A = 11.0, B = 0.63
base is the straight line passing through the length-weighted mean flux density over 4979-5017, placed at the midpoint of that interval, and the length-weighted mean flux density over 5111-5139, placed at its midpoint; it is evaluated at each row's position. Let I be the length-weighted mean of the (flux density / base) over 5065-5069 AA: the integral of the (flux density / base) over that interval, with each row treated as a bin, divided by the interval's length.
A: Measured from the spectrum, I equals 1.04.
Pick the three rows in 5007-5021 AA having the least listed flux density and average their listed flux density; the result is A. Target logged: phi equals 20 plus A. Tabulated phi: 30.0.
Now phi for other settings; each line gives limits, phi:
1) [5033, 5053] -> 30.3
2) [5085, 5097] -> 30.7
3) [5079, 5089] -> 30.0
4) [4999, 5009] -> 30.4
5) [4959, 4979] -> 31.2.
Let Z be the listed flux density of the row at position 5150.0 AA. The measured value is 10.43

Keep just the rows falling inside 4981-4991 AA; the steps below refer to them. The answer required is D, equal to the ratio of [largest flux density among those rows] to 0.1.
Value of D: 118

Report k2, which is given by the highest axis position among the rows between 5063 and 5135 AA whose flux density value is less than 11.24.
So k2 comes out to 5132.0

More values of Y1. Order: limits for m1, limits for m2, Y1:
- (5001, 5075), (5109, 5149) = 7.5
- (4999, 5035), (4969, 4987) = 3.5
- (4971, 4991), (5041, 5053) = 2.0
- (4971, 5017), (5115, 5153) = 7.0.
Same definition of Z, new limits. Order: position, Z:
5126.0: 10.39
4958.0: 9.988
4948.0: 11.27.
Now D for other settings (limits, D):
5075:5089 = 115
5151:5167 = 120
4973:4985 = 127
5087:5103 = 119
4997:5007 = 115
